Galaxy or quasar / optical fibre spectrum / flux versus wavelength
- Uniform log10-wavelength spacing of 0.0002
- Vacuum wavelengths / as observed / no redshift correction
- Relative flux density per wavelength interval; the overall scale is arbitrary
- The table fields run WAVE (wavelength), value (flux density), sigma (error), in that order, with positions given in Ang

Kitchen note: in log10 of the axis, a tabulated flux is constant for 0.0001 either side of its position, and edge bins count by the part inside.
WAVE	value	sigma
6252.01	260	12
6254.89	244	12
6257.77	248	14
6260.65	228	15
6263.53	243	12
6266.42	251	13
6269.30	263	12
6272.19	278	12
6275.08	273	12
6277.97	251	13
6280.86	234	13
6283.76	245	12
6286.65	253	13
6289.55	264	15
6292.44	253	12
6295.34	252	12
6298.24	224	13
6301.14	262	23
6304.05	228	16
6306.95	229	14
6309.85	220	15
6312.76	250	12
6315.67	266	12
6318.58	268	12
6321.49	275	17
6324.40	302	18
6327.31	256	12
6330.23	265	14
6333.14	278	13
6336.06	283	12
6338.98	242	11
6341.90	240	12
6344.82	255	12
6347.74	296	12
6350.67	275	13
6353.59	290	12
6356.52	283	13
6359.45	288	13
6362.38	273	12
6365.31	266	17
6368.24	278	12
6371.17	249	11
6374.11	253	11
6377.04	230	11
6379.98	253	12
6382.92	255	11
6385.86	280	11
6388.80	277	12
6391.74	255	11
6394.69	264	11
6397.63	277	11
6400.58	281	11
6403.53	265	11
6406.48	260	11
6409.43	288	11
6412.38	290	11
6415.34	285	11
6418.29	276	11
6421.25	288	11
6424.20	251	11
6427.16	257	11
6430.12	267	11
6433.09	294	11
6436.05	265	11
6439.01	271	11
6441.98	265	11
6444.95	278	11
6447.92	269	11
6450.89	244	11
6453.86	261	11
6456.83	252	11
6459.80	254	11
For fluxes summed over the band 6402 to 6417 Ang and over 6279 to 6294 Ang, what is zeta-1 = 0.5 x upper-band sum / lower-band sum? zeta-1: 0.556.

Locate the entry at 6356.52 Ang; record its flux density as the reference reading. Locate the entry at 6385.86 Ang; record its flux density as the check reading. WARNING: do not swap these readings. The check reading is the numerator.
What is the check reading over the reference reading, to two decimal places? 0.99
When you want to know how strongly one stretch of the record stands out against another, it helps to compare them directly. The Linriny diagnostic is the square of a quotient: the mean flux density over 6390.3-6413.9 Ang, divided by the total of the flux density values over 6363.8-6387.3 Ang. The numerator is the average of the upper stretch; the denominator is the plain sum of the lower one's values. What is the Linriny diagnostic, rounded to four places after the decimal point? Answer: 0.0174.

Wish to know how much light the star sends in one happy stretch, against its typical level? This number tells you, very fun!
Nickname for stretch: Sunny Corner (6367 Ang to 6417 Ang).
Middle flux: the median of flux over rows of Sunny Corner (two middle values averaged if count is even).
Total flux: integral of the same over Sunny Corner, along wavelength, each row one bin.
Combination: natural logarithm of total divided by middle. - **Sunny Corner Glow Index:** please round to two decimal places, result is 3.92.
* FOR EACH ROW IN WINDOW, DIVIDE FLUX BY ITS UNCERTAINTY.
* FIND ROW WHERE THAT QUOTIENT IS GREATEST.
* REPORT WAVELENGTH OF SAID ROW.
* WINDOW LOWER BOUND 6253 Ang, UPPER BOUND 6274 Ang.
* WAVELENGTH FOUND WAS 6272.19 Ang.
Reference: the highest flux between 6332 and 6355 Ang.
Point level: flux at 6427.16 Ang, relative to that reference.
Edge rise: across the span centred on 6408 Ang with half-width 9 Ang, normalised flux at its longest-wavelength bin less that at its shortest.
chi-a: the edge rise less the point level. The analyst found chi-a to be -0.85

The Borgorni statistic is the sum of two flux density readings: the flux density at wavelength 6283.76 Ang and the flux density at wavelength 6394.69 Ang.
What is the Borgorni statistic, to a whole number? 509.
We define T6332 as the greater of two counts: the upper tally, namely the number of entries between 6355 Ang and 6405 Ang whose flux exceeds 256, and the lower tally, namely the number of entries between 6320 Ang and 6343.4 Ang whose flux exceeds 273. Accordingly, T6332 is 11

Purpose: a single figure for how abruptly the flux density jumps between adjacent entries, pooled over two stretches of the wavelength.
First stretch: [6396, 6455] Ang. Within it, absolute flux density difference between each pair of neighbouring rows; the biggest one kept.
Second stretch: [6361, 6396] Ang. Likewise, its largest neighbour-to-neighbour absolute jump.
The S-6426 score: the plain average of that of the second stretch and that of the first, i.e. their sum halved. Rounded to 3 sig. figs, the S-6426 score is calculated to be 33.0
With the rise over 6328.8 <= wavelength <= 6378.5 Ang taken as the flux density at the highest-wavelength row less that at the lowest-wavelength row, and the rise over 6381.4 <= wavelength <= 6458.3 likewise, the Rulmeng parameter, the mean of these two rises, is -19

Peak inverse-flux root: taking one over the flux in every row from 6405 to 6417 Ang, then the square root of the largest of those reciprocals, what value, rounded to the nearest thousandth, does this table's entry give 0.062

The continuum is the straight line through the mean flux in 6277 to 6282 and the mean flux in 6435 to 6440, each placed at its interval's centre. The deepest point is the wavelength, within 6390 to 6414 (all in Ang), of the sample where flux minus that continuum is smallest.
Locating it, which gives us 6391.74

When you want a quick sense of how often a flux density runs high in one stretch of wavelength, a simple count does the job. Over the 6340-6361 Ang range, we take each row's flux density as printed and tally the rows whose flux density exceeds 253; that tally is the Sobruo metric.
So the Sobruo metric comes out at 6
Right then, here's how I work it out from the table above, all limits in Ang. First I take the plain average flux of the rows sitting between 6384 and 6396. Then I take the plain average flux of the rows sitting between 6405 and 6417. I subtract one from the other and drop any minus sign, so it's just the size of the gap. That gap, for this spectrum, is 12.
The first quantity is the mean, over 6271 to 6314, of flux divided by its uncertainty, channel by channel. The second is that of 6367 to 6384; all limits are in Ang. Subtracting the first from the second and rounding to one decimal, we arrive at 3.8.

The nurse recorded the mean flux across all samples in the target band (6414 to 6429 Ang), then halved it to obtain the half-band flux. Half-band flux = 136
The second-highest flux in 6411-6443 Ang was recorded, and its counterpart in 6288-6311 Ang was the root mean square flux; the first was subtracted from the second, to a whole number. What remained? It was -48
